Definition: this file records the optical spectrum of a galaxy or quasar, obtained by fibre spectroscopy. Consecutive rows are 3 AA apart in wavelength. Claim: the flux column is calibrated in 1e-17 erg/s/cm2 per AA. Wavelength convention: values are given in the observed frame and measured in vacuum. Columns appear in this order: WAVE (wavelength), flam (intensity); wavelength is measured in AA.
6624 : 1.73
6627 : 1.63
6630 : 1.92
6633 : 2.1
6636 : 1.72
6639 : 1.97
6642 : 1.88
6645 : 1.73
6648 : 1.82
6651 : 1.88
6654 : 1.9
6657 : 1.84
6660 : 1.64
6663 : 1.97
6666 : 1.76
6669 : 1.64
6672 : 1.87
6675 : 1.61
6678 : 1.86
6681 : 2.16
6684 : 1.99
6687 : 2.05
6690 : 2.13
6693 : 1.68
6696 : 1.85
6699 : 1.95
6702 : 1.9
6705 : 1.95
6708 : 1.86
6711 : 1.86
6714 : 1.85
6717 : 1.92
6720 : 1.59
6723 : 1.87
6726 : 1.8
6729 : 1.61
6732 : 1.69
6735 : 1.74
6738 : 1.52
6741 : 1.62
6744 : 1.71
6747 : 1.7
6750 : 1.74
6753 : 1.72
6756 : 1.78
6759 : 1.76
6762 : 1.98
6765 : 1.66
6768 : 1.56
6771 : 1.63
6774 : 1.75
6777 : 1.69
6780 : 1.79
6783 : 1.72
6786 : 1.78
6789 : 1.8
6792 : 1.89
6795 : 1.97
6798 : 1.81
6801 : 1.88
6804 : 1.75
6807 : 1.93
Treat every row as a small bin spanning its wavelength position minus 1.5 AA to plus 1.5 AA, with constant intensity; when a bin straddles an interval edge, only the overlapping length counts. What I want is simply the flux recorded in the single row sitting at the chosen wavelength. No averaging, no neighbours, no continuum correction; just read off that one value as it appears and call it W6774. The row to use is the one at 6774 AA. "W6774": 1.75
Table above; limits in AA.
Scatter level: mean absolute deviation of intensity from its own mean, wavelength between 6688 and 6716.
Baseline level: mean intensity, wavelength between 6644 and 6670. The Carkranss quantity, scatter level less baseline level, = -1.72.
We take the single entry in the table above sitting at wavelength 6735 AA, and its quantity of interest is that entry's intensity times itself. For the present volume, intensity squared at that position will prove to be 3.0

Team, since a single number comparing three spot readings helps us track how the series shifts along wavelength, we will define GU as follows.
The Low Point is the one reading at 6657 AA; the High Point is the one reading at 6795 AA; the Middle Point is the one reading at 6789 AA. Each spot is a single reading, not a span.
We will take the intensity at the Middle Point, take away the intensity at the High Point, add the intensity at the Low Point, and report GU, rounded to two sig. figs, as 1.7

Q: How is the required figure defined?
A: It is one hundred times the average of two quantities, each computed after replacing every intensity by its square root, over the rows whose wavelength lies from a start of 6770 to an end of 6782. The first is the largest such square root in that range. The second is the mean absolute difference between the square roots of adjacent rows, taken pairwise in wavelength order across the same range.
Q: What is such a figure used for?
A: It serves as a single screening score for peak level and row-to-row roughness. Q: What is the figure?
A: 69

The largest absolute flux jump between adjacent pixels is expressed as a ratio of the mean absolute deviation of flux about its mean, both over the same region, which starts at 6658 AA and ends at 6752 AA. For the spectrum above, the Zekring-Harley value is 3.3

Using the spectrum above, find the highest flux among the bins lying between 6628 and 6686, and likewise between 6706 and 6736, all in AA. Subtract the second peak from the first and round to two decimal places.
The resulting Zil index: 0.24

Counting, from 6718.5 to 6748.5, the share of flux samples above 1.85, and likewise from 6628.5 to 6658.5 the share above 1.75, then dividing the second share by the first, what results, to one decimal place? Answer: 8.0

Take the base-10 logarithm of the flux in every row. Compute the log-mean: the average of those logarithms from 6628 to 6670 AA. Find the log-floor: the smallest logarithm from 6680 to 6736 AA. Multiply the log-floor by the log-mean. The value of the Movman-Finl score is 0.0532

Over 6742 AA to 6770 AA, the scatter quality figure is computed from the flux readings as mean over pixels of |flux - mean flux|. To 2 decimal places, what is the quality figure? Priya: 0.07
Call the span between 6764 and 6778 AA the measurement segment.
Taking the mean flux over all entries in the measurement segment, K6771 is 1.66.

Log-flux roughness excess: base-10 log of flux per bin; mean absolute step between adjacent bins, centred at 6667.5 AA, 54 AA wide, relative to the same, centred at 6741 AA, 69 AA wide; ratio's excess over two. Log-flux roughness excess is -0.5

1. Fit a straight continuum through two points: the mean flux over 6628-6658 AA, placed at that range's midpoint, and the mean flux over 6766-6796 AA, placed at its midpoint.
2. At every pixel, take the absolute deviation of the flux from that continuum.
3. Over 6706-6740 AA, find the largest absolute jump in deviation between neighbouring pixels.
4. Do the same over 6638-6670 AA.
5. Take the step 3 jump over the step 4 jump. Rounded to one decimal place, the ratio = 1.1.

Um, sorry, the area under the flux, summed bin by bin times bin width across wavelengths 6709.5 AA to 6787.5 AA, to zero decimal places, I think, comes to 135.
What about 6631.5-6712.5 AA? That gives 152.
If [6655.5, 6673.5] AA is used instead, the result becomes 32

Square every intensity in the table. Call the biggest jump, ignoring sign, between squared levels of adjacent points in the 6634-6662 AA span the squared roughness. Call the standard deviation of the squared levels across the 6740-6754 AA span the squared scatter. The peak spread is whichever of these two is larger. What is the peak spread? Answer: 0.9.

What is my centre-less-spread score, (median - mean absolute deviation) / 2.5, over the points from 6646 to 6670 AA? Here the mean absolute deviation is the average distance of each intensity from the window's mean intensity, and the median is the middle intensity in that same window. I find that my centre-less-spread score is 0.694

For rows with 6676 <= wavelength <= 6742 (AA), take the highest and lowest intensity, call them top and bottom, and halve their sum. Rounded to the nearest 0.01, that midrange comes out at 1.84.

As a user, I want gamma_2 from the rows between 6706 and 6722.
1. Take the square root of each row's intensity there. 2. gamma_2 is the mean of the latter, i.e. 1.35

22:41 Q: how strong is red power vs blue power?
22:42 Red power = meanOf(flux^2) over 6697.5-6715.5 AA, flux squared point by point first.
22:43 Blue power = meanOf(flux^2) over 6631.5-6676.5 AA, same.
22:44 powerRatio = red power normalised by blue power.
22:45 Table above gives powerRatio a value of 1.08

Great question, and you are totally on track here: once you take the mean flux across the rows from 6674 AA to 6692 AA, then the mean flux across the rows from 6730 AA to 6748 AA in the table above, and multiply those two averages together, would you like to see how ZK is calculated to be 3.27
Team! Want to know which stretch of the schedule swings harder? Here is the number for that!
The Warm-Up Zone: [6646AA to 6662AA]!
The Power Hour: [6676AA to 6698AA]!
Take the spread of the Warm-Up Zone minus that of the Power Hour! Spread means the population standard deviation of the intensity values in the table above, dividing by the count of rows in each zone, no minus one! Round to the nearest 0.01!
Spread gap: -0.07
